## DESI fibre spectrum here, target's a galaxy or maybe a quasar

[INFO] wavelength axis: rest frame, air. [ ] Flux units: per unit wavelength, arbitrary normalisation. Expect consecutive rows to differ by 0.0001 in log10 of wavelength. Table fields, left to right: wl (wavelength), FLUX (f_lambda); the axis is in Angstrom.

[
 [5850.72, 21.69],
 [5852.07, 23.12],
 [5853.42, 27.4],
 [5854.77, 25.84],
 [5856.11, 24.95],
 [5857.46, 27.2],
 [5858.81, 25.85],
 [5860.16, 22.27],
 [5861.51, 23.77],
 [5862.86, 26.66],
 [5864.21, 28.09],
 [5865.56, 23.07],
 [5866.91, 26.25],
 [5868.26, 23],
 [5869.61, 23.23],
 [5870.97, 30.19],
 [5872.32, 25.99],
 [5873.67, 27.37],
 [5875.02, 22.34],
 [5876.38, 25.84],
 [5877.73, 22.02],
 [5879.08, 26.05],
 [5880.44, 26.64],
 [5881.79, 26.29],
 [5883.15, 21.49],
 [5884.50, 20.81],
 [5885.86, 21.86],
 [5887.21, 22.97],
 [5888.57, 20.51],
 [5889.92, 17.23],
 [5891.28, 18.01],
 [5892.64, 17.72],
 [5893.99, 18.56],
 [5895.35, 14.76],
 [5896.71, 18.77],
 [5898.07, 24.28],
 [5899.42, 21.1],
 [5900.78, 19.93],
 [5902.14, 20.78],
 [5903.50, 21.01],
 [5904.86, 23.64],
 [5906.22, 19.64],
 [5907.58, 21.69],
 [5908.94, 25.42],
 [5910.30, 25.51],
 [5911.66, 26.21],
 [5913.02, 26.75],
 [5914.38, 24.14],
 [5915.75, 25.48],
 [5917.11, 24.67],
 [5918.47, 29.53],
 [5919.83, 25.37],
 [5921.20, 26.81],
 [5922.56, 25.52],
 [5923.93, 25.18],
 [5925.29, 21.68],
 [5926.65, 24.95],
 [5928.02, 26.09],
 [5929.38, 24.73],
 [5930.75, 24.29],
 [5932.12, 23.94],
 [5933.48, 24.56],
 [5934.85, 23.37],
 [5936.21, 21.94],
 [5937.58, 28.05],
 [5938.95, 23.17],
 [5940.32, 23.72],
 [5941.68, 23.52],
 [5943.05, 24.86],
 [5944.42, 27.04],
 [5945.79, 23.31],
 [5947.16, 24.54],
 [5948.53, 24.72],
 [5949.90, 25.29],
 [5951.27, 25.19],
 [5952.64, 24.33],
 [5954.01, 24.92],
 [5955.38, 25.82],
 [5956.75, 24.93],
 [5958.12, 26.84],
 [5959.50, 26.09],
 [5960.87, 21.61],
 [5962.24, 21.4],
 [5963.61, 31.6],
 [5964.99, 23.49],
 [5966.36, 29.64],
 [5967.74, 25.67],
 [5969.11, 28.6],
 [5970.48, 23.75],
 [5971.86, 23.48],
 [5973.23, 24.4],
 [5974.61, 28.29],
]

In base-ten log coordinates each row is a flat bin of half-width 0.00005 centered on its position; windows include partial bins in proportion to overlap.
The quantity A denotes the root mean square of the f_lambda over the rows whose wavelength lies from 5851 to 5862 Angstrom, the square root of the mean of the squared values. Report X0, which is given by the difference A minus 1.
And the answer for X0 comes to 24.1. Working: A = 25.1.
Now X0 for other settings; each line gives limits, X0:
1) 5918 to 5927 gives 24.7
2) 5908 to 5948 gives 24.0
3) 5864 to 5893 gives 22.7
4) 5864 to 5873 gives 24.8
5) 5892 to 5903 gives 18.7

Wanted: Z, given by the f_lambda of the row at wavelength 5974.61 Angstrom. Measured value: 28.29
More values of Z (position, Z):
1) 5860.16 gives 22.27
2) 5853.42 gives 27.4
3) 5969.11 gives 28.6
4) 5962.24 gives 21.4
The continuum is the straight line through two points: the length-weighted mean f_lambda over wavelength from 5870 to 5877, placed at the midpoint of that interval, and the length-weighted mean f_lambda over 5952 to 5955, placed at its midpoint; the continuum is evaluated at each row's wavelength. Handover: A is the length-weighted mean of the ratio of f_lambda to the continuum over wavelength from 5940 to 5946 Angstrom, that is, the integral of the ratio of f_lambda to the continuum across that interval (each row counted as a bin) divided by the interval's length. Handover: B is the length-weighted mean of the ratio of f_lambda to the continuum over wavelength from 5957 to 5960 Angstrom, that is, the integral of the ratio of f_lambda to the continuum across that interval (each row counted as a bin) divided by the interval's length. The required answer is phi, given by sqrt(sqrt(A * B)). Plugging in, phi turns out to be 1.01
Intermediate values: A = 0.99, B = 1.06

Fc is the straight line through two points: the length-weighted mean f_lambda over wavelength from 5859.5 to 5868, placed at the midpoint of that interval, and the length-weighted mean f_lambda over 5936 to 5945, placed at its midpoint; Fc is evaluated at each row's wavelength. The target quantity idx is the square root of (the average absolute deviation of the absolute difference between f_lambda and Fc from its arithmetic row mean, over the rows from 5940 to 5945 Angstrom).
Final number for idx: 0.77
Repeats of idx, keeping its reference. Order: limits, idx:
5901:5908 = 1.03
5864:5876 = 0.94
